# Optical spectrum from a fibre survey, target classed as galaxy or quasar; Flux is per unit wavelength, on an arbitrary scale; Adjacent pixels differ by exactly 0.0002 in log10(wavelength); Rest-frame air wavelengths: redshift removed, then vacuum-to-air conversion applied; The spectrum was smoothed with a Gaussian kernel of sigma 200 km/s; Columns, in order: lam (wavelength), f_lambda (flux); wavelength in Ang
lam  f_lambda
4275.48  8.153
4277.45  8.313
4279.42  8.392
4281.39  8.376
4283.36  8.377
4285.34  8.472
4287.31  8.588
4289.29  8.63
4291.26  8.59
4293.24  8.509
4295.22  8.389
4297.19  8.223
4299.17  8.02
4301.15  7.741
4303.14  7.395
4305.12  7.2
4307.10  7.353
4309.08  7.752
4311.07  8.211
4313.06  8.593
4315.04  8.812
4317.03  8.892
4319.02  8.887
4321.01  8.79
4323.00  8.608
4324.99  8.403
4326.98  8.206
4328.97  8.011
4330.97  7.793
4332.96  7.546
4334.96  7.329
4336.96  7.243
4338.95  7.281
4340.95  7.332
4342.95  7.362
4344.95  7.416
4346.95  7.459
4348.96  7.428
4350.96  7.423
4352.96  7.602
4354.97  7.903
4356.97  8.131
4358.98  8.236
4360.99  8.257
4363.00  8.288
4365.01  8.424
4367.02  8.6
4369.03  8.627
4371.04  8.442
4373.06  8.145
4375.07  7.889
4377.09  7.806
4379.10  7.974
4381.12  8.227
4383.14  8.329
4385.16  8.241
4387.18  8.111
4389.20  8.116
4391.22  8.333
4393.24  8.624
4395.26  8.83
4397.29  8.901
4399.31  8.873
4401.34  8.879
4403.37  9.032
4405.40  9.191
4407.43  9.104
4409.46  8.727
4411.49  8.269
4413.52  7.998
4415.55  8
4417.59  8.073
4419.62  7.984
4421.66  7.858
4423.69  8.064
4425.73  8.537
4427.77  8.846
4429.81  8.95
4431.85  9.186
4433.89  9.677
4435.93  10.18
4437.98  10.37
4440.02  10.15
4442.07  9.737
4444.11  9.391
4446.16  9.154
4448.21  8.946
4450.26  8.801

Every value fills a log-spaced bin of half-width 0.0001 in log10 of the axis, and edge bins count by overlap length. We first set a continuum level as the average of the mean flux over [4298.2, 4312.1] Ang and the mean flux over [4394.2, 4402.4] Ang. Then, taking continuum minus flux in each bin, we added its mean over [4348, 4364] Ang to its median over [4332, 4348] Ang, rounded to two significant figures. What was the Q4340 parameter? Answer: 1.3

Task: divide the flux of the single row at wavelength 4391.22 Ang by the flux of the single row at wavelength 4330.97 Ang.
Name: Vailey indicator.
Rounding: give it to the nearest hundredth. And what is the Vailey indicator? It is 1.07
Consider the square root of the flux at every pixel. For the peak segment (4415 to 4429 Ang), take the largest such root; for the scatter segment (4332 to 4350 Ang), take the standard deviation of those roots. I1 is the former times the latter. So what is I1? 0.05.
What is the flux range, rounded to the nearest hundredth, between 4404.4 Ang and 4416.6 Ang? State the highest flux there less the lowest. 1.19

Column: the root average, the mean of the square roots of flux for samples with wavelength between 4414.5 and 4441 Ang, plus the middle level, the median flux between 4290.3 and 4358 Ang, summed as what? 10.8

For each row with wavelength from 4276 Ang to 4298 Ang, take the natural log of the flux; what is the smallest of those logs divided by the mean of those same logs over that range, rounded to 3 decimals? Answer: 0.988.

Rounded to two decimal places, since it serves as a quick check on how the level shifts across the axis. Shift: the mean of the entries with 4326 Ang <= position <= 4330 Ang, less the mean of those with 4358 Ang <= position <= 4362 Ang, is -0.14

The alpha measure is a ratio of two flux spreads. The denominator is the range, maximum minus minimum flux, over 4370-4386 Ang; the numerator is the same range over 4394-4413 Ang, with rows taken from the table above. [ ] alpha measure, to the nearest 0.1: 1.4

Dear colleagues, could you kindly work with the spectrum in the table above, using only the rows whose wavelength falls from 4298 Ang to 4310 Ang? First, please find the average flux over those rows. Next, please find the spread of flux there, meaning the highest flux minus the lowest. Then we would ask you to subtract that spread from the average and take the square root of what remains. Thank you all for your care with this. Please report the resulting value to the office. 2.60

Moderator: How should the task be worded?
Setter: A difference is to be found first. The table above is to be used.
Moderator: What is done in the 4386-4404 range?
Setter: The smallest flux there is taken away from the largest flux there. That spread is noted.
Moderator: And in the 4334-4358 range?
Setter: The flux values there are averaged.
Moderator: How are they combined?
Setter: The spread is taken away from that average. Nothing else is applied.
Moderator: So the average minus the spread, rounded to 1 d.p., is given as 6.6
